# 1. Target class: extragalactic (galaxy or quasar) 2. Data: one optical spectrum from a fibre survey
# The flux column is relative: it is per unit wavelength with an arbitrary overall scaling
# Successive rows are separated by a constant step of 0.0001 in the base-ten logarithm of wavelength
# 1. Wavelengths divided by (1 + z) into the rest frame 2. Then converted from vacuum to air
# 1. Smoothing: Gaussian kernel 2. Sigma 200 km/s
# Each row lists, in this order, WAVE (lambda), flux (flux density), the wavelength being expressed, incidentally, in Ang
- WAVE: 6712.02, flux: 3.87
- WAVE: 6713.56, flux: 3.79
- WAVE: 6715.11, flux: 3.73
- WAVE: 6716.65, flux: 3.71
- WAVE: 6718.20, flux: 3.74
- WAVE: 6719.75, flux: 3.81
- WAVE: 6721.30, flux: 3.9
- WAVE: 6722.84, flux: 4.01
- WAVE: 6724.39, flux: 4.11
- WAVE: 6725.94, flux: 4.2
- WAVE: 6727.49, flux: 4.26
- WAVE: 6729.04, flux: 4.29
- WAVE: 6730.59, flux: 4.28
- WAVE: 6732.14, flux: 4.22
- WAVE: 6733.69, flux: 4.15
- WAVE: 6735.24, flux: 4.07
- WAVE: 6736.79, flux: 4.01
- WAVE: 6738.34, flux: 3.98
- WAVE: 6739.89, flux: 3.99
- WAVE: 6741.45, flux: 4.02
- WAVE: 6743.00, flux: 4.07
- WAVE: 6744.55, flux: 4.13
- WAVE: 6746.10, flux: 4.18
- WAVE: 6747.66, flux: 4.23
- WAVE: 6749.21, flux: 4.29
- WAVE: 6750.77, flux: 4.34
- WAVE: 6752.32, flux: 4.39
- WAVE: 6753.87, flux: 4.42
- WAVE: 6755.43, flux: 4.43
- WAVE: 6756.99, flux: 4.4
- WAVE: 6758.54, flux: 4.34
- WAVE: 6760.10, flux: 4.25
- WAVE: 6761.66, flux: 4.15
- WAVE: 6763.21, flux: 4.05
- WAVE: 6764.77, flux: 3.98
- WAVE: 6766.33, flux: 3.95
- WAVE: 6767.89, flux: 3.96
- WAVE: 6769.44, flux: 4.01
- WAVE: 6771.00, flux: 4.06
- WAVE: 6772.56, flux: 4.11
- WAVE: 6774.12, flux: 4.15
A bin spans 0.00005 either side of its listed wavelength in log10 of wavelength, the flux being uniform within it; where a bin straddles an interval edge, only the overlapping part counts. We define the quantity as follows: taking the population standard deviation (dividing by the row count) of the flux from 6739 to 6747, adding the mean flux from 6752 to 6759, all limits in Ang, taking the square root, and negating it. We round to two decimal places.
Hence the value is -2.11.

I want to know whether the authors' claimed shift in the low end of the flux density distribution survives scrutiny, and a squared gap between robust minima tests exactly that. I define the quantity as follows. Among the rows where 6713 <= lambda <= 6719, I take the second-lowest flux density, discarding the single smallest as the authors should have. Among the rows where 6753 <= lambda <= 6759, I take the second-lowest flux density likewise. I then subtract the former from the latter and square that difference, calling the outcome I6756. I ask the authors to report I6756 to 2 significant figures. 0.45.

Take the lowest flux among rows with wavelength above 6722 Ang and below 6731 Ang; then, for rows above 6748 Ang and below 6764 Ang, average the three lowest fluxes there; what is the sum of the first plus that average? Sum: 8.2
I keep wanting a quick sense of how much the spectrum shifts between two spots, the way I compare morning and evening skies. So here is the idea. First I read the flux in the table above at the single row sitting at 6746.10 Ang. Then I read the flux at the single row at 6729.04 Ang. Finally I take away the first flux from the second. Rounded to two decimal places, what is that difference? 0.11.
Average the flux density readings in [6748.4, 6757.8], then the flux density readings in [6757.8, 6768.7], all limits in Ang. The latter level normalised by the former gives 0.94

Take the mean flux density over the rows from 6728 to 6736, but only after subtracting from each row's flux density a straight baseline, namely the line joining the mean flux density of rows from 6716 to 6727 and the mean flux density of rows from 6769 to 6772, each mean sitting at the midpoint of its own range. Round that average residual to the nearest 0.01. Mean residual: 0.25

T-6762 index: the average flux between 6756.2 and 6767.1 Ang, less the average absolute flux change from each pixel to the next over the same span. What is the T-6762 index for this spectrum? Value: 4.08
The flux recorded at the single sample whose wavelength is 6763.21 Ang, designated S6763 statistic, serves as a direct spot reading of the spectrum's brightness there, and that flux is 4.05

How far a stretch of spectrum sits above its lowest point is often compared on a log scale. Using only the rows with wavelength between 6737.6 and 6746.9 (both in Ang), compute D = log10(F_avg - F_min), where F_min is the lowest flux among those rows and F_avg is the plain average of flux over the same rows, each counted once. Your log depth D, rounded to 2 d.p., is -1.09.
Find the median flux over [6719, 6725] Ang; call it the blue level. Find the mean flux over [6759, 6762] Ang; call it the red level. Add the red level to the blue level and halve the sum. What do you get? 4.08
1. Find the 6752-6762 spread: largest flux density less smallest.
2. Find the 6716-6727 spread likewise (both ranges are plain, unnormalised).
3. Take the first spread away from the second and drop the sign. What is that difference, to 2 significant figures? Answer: 0.21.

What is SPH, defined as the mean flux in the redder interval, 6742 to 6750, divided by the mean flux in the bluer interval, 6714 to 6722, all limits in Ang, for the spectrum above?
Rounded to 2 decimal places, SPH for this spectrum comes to 1.11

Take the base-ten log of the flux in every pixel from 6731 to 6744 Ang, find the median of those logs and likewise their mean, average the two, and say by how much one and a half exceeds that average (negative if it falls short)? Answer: 0.892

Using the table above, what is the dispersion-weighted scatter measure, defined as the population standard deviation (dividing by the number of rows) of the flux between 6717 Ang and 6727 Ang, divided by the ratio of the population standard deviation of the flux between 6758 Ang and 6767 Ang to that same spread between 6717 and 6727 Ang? 0.19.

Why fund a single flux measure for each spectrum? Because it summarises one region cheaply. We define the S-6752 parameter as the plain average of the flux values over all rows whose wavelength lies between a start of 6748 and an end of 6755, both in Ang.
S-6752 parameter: 4.36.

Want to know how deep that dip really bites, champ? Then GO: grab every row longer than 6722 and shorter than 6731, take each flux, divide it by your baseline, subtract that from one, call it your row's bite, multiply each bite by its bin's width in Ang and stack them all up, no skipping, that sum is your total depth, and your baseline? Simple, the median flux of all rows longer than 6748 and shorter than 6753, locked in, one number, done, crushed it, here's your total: 0.32 Ang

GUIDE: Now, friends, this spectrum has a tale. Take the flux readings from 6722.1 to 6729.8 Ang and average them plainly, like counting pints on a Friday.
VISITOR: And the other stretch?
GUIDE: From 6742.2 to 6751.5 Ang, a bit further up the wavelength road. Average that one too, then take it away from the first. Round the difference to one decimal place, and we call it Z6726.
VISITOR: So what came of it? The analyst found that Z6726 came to 0.0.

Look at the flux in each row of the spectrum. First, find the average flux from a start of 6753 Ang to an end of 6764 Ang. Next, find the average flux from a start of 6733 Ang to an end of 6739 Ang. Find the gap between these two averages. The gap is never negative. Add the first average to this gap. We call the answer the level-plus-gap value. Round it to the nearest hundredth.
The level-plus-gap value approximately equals 4.53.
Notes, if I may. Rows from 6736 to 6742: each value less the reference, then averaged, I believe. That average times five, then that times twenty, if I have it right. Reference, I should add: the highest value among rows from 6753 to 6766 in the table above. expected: -43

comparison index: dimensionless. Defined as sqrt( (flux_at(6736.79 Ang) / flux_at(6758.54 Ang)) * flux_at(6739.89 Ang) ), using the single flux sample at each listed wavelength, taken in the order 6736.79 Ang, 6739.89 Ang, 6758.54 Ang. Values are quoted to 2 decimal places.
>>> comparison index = 1.92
